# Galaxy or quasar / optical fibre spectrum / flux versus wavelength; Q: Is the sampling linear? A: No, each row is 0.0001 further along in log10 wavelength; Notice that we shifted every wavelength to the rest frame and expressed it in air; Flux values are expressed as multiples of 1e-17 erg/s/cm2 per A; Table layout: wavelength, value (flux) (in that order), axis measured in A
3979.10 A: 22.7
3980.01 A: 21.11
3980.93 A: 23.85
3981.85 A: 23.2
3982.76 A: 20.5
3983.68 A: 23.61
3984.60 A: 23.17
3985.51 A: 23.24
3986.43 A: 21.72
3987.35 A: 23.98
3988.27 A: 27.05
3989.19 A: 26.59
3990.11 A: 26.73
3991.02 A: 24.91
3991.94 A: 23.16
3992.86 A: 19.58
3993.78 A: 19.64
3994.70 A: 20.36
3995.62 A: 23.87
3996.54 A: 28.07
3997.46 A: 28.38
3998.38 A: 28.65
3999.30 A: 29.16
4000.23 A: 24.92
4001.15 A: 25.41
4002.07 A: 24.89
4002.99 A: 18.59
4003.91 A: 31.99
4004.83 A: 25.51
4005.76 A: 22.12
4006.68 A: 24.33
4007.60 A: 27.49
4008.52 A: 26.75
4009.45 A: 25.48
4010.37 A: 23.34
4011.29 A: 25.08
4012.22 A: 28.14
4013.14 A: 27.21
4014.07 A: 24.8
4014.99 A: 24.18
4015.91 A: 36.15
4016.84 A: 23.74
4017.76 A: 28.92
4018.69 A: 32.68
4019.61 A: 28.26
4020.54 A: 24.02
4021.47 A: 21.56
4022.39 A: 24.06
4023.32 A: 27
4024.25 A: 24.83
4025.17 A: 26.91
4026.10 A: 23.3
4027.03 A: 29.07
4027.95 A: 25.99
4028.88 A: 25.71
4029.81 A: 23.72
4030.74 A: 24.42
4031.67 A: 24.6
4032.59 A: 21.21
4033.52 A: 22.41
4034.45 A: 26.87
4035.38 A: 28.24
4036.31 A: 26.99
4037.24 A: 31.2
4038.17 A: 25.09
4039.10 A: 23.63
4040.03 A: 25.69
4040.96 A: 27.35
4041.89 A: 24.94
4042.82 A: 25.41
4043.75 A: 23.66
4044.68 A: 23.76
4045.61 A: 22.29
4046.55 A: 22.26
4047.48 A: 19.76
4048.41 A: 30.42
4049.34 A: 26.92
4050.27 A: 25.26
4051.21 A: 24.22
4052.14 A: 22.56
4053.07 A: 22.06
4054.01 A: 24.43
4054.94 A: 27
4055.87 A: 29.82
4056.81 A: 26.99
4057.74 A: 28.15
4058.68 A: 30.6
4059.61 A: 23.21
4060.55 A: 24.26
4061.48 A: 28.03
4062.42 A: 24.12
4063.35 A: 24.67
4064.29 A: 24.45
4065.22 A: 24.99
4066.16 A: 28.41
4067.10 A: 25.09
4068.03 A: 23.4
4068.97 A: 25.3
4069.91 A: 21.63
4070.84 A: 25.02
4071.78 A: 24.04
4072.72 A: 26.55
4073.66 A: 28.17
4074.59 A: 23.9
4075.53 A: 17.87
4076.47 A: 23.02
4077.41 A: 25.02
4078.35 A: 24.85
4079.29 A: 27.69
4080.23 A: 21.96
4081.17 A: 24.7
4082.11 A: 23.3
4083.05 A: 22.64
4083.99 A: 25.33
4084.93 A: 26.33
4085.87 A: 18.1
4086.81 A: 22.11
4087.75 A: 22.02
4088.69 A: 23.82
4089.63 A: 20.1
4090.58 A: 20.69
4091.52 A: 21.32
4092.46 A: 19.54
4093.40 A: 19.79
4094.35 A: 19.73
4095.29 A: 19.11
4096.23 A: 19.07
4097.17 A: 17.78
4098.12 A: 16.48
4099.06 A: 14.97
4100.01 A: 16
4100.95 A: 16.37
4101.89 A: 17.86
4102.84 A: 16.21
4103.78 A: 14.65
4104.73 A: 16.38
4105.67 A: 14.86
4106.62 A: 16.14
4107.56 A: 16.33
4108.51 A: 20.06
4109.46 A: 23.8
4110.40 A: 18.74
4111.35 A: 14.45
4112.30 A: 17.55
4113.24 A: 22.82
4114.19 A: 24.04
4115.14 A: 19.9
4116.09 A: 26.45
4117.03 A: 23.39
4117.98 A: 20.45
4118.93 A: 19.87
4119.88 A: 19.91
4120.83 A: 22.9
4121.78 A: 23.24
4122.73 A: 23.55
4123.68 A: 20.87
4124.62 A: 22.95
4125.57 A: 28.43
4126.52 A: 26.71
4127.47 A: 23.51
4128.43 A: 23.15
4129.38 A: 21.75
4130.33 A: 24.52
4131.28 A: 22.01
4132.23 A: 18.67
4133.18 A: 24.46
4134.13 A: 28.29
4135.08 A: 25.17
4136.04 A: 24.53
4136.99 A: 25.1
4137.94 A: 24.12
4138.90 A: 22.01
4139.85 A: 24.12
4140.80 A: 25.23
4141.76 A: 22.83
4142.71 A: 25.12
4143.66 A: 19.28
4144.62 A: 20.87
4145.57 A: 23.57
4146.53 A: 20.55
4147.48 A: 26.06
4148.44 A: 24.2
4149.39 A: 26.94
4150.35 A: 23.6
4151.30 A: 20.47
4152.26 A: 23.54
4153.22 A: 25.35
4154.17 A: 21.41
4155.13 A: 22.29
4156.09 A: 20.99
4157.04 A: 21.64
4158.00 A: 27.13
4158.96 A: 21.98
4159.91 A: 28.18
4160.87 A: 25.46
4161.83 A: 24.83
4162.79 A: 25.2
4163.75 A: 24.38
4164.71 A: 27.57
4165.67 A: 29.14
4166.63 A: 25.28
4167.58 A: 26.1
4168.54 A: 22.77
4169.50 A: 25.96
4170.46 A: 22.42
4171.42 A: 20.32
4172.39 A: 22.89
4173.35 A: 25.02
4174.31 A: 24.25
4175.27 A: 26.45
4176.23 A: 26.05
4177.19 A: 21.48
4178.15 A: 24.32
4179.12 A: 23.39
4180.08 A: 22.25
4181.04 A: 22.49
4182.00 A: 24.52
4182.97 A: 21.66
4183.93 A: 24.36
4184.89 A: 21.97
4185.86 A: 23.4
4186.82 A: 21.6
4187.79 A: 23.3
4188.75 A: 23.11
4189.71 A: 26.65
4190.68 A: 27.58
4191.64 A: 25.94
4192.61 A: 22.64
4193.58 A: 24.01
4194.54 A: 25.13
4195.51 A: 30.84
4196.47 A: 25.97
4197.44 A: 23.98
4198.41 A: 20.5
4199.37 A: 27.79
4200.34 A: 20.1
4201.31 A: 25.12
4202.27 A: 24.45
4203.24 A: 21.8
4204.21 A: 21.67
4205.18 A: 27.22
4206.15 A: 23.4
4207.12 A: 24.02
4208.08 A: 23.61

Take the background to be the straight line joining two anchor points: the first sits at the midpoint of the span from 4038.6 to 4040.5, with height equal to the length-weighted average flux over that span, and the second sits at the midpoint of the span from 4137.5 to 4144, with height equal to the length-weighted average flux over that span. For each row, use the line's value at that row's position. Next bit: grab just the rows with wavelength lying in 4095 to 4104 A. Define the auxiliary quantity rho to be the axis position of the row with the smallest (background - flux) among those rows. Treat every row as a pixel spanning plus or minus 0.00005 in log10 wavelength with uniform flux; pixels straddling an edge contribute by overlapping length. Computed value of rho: 4095.29 A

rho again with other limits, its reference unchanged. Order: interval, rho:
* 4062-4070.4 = 4066.16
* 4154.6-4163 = 4159.91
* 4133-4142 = 4134.13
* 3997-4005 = 4003.91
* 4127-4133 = 4130.33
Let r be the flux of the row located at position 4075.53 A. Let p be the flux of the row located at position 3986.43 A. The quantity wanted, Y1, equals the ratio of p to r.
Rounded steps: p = 21.72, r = 17.87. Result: 1.2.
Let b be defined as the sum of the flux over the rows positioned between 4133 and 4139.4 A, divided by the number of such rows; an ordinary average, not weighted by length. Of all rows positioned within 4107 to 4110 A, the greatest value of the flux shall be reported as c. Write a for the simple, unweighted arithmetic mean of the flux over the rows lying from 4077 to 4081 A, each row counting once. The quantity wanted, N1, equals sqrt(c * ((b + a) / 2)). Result 24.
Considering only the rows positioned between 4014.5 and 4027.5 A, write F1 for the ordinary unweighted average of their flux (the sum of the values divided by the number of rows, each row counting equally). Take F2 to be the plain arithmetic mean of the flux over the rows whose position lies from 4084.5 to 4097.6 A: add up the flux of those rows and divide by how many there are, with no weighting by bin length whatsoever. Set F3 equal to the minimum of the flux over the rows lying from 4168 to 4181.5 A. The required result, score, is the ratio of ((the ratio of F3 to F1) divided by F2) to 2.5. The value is 0.015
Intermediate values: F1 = 26.8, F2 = 20.7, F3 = 20.32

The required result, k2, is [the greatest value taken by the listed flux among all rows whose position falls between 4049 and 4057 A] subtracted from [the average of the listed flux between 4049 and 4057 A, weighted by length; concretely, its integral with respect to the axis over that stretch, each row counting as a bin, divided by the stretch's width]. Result -4.4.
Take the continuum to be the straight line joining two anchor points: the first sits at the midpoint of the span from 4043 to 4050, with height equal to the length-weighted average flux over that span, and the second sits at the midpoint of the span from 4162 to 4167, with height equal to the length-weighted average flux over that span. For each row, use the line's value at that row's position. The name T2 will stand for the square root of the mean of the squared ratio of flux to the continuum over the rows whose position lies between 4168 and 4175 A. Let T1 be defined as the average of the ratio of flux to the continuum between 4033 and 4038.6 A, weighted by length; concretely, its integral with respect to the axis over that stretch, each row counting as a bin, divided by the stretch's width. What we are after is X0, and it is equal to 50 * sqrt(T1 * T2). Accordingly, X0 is 49.7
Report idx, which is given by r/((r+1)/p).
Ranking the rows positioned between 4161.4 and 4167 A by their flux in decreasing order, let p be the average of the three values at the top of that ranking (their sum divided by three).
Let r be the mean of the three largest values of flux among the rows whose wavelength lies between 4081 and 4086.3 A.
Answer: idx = 26.3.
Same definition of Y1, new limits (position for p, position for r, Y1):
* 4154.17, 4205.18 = 0.8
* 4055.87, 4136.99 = 1.2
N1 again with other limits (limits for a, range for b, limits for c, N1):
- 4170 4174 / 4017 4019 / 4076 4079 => 26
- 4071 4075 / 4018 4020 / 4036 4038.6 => 30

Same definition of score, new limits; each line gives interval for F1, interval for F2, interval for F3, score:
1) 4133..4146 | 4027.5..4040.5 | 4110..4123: 0.010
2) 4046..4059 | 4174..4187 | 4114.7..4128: 0.013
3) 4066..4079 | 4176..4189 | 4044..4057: 0.014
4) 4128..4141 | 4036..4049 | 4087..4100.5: 0.010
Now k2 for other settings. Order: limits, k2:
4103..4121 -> -6.9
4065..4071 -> -3.6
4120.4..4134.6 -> -4.8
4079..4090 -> -4.6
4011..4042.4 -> -10.0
